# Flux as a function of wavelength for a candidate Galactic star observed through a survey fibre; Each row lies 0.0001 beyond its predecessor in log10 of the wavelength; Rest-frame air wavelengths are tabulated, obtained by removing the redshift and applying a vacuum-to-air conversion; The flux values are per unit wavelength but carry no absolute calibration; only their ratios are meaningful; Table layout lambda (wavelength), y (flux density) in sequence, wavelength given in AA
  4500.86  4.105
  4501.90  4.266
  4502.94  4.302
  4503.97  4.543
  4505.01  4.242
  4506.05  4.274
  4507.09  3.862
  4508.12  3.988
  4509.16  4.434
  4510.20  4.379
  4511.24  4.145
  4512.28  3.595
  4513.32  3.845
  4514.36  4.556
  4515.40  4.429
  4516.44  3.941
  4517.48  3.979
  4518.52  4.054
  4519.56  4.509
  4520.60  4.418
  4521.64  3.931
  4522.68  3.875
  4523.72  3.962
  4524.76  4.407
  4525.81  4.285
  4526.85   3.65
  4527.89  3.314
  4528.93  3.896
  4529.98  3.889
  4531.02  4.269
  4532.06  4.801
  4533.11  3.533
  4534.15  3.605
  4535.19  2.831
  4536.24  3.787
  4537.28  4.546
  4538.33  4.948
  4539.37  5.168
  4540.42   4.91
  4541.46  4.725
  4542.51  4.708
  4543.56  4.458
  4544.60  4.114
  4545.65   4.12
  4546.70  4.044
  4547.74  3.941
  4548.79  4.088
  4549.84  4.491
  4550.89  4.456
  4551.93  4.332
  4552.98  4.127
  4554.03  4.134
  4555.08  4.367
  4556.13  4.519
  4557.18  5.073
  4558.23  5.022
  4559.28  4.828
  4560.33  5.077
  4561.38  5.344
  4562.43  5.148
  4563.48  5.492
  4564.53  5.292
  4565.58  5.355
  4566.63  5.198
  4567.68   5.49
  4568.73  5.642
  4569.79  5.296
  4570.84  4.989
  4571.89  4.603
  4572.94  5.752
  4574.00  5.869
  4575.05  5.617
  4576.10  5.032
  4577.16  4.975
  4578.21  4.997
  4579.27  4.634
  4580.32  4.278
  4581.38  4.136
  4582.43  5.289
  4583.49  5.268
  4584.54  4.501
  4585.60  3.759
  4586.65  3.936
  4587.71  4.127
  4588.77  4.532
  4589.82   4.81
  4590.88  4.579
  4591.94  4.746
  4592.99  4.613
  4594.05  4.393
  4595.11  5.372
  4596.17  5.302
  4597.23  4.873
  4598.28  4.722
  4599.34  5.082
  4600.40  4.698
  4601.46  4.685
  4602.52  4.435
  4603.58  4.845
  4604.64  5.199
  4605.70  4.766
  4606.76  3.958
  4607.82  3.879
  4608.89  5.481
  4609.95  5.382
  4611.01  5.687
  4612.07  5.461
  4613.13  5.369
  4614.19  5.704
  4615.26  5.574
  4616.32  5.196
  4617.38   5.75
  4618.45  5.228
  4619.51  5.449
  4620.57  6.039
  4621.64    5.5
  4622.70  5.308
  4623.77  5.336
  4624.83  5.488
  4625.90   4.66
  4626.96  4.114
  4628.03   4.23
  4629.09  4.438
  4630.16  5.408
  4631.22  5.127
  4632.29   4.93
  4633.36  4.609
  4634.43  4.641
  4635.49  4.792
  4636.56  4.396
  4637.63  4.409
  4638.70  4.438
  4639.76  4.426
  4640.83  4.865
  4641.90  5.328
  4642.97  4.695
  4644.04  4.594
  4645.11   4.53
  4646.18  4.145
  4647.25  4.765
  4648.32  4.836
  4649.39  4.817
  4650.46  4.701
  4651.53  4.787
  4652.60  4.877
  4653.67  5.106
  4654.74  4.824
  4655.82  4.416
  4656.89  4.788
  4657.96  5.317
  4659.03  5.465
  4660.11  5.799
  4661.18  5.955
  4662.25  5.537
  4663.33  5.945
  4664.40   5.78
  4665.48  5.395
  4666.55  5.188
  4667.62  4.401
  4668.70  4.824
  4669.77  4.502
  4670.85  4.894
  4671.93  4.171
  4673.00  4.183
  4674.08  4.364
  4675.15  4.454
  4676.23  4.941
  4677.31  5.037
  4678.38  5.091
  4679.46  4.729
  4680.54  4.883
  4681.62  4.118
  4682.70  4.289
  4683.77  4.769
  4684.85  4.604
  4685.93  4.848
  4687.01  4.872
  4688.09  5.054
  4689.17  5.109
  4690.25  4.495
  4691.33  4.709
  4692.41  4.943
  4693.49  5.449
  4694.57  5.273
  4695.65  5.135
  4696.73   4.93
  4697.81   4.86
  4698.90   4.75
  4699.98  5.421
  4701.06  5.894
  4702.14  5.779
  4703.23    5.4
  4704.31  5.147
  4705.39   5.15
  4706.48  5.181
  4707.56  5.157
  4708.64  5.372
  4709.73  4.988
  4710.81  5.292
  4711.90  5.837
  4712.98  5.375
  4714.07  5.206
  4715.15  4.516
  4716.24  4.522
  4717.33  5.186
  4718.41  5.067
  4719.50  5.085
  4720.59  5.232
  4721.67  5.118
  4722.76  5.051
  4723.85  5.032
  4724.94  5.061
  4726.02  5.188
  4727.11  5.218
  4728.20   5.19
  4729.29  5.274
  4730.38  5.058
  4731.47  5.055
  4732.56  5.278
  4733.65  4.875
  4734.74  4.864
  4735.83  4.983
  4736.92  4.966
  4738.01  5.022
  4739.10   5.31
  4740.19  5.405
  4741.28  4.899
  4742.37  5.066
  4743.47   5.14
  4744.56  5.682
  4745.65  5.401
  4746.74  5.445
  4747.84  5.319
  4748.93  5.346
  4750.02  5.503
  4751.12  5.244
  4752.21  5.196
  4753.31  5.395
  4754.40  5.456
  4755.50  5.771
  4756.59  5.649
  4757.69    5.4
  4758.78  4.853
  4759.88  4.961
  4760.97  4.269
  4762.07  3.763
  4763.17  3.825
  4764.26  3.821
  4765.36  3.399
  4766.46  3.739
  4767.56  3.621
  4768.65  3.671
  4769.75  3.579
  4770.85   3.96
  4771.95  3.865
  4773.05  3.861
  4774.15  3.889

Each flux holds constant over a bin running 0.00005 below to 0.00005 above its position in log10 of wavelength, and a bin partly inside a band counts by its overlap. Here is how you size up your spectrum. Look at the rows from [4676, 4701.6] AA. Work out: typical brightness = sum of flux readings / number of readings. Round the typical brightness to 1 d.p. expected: 4.9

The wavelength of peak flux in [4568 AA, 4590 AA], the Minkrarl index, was 4574.00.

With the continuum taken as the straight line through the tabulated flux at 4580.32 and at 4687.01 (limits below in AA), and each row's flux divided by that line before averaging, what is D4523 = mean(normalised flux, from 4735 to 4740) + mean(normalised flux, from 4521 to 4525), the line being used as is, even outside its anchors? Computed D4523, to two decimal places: 2.01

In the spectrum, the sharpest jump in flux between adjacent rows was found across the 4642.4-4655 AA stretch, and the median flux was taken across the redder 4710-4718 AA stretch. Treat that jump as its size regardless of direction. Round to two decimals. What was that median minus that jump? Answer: 4.59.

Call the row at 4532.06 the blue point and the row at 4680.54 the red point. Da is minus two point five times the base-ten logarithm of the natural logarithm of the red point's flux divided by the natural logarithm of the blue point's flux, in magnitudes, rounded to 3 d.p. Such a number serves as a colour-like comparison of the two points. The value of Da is -0.012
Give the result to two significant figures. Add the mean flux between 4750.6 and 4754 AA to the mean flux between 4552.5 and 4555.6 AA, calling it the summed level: 9.5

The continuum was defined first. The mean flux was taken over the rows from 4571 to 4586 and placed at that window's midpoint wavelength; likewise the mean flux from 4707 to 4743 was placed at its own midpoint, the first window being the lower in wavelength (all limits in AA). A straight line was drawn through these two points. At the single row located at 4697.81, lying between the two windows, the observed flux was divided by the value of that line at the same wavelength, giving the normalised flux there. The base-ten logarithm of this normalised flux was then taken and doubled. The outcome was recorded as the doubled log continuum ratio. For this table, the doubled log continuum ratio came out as -0.038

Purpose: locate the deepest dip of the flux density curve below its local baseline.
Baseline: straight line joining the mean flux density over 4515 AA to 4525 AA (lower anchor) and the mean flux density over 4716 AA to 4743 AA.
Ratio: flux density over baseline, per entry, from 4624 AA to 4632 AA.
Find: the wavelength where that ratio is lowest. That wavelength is 4626.96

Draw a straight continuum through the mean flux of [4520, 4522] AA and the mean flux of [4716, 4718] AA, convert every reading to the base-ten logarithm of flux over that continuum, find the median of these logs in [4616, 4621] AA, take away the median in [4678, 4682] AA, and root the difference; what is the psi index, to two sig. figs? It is 0.27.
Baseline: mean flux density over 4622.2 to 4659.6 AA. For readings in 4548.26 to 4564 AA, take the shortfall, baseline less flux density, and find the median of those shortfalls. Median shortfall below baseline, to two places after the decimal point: 0.27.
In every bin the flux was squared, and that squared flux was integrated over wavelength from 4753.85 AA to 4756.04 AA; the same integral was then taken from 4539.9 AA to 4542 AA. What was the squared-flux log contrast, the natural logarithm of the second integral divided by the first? -0.35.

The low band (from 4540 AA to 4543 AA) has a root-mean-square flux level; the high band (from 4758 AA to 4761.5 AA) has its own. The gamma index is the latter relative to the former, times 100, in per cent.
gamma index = 98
